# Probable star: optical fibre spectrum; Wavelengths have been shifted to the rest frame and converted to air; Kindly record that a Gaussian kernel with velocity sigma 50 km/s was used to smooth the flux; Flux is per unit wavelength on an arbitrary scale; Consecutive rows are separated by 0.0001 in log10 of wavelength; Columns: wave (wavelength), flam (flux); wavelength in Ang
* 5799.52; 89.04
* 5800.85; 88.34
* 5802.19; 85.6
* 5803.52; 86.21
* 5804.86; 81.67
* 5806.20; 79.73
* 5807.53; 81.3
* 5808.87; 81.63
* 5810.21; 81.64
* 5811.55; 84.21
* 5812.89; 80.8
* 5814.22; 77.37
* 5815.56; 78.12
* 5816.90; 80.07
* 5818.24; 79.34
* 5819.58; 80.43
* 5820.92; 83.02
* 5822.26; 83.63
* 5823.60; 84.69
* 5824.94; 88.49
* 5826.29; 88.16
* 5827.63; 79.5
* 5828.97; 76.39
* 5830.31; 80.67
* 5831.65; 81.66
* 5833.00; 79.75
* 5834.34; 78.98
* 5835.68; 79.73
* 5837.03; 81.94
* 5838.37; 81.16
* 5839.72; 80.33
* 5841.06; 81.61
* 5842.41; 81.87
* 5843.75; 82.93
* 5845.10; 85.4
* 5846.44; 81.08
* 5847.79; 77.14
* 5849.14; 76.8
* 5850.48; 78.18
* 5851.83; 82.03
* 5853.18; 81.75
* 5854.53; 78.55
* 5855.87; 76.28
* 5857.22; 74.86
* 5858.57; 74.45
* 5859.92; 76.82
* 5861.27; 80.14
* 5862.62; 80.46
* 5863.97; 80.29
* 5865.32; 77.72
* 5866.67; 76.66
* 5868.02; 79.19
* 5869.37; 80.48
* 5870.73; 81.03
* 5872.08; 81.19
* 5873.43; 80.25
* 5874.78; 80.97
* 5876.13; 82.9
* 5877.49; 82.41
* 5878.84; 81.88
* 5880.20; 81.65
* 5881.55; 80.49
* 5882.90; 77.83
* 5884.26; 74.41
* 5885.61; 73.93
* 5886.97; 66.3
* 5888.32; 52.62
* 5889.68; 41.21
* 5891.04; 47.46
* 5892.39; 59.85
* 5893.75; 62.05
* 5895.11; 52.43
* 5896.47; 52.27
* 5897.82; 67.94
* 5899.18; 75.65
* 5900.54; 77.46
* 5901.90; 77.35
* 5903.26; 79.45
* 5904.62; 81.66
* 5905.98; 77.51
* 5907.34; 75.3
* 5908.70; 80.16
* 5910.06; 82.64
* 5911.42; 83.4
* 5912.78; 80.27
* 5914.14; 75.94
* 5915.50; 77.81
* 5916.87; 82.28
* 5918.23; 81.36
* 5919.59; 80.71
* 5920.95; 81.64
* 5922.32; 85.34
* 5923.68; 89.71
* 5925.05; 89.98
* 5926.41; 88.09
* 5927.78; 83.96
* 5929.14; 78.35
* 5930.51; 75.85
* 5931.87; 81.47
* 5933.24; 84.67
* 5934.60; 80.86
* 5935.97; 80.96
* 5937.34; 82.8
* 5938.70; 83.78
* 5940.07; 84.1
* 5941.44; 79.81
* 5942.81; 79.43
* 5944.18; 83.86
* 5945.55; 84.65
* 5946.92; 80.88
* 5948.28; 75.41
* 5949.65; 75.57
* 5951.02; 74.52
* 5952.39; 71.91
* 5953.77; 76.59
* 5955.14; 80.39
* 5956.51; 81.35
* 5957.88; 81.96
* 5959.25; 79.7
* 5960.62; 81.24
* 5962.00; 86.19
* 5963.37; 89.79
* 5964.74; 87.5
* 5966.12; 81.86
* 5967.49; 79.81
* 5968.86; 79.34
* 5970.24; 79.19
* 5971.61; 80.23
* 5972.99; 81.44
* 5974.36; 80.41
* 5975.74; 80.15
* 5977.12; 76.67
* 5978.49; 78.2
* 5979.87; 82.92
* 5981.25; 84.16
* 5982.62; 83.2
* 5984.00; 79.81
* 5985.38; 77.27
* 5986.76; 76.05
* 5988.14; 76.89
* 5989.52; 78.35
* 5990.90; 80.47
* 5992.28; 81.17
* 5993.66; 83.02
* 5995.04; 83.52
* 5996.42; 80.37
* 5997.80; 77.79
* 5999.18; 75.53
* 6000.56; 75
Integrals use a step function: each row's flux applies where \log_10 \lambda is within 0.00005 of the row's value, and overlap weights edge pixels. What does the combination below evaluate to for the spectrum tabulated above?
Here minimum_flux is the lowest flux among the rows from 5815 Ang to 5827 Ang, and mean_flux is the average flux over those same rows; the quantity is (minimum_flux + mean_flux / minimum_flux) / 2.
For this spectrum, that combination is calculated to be 39.6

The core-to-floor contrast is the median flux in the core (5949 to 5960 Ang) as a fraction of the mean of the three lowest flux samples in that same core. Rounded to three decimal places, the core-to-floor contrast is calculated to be 1.056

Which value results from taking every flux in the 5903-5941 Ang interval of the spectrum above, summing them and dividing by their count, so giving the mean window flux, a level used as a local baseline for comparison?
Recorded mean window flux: 81.8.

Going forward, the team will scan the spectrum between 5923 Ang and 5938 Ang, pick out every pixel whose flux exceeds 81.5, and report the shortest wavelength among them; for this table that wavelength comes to 5923.68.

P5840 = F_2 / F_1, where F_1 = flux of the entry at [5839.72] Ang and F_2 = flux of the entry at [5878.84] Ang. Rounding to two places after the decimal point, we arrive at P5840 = 1.02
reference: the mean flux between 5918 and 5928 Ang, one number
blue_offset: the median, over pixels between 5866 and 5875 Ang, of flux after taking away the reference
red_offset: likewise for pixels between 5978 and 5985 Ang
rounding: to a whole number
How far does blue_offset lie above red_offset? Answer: -2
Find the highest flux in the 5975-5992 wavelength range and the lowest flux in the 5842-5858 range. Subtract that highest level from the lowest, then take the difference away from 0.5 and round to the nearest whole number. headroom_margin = 10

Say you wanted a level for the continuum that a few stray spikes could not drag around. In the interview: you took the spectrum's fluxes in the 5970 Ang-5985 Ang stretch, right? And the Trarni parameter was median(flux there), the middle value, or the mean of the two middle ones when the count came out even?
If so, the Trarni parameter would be 80.2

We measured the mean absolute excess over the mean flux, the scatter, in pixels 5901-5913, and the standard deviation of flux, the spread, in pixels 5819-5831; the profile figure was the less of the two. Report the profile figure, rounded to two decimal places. 2.09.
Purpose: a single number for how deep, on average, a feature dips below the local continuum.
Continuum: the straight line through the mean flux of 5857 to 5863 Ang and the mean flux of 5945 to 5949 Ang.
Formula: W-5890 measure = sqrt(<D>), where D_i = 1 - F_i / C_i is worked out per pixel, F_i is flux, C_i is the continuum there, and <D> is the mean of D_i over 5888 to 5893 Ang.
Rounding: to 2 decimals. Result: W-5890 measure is 0.60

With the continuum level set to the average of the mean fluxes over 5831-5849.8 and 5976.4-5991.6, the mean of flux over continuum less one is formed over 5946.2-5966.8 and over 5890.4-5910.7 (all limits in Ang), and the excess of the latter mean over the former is -0.13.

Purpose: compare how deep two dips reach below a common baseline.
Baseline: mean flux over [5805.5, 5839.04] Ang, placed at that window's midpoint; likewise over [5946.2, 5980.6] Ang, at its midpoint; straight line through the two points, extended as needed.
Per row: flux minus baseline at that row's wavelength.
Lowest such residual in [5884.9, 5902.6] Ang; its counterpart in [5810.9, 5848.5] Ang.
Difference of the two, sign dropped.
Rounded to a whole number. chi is 35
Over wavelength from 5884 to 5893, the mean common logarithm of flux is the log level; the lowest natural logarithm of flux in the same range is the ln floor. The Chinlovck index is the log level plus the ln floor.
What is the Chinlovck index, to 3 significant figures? 5.48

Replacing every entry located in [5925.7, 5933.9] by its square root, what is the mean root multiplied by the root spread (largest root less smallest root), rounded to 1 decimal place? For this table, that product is 6.1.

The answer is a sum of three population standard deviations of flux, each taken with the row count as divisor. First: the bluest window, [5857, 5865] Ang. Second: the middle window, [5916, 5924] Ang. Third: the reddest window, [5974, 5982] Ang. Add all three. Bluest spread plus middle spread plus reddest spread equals 8.3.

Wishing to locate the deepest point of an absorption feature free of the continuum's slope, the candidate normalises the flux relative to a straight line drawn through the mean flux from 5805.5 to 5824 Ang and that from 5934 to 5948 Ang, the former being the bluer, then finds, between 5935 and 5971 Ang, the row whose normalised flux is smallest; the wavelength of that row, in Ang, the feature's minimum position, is 5952.39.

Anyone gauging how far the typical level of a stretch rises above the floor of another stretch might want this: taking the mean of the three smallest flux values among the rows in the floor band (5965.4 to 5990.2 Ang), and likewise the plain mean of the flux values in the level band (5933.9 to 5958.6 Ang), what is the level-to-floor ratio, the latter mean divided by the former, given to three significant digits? 1.04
